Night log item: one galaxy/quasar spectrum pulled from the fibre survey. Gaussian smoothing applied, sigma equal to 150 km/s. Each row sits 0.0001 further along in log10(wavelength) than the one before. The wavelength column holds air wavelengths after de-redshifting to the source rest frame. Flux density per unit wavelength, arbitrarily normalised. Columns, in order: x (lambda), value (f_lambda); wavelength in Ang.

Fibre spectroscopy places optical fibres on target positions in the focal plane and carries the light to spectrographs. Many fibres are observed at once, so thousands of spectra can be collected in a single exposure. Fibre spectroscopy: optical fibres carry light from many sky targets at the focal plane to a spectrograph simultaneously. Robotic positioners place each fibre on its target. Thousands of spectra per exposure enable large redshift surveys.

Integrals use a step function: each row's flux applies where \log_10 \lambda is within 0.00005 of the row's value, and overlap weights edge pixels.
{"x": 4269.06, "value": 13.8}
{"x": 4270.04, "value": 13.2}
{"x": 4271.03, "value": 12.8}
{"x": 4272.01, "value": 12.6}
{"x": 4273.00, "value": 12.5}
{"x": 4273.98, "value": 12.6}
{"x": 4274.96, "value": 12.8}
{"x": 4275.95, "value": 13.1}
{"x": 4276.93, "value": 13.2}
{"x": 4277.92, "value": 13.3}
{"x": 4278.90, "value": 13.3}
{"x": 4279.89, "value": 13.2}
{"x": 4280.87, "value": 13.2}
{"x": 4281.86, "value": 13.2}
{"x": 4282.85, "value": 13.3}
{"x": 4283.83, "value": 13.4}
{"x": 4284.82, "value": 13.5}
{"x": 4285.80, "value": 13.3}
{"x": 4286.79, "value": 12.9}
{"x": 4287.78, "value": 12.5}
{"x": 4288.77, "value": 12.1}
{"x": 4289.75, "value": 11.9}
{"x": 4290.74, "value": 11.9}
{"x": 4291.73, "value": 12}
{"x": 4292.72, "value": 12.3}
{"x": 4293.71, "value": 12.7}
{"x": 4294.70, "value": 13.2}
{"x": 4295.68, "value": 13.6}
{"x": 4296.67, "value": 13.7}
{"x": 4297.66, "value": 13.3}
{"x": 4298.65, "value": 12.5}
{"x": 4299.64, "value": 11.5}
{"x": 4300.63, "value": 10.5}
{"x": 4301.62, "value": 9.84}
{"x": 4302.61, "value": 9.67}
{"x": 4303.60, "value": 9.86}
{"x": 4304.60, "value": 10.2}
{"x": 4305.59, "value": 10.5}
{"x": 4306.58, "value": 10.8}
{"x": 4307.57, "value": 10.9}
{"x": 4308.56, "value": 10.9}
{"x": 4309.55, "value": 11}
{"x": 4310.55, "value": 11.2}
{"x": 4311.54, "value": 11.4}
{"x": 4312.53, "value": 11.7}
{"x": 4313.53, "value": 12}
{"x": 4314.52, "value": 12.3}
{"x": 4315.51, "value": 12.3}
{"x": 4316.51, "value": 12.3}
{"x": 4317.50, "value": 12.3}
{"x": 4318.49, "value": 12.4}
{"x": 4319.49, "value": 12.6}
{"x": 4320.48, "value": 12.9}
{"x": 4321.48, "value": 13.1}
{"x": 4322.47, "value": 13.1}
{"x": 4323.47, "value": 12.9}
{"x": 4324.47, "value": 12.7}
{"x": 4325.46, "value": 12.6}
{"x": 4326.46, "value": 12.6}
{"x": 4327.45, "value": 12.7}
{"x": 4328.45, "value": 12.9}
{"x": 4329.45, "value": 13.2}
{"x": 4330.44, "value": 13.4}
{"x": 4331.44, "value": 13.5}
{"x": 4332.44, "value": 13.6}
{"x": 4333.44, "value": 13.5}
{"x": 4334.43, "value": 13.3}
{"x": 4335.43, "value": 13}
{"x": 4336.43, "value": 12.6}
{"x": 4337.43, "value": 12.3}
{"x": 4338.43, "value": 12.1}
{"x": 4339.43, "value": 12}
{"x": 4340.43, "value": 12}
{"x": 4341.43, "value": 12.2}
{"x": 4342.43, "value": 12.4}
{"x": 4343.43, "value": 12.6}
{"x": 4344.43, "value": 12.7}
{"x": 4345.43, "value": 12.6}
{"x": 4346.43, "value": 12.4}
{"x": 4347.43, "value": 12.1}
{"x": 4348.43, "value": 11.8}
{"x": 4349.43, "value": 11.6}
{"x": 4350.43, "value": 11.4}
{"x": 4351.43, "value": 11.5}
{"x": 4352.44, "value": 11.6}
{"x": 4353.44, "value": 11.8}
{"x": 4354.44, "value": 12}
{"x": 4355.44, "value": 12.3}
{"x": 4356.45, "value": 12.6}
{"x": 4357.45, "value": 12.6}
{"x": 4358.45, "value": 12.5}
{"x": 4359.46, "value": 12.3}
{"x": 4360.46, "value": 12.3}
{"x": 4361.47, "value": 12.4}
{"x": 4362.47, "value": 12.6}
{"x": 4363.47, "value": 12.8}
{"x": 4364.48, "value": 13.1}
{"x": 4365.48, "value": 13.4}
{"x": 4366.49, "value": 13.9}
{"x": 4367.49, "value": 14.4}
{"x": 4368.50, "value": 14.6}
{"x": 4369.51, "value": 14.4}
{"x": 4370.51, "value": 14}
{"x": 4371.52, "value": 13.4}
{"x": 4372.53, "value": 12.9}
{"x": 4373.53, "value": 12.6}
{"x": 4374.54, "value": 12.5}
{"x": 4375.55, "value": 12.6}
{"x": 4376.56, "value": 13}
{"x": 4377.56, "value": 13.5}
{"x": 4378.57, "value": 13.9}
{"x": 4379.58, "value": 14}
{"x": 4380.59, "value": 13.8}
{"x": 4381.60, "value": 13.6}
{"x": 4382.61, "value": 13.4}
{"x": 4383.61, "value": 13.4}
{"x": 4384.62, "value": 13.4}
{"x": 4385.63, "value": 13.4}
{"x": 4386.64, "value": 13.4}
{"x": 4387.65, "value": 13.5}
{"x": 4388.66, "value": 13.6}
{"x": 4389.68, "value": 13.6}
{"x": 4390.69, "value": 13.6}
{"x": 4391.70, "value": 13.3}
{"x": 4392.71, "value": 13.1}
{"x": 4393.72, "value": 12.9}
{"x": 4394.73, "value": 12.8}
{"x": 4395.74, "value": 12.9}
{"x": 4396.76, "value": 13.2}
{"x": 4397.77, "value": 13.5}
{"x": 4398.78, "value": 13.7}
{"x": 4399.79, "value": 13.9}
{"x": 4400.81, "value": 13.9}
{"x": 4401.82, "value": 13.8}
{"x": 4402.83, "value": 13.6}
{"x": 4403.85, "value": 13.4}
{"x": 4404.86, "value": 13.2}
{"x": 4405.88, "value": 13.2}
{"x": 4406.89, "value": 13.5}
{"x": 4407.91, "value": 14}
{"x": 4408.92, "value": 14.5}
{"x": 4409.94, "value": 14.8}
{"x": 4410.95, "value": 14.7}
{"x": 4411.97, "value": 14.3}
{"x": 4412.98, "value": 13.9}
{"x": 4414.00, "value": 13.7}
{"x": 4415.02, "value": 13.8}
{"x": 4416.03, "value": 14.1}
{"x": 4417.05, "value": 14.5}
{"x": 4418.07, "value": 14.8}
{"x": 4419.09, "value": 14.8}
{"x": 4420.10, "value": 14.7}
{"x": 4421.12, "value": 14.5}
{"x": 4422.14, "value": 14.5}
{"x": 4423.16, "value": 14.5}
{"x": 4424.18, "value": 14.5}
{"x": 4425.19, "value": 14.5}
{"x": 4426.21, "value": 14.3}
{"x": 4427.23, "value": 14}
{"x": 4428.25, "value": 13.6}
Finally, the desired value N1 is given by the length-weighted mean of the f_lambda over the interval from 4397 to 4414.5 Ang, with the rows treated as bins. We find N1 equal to 13.9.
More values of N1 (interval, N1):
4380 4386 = 13.5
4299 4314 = 10.8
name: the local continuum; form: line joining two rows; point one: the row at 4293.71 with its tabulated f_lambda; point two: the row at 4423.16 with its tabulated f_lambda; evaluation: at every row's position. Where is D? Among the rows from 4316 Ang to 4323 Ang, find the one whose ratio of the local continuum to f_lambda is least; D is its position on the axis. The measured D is 4321.48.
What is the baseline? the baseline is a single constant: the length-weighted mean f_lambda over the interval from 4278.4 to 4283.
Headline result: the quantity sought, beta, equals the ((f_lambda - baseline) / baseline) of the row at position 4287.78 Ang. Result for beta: -0.055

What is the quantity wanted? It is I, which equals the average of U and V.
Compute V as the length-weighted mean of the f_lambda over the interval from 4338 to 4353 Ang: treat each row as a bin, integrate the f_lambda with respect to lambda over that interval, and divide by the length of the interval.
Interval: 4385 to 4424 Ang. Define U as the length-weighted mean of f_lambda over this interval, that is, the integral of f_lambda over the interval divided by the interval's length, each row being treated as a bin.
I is 12.9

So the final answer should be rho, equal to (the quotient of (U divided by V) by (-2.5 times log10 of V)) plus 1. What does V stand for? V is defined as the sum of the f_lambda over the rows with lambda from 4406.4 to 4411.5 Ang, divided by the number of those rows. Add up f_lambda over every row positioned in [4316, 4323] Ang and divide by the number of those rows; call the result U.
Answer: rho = 0.69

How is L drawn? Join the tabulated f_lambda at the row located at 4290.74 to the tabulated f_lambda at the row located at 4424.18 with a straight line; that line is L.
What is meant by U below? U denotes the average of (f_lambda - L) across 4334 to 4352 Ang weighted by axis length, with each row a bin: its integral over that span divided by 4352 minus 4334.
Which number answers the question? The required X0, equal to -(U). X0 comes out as 0.67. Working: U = -0.7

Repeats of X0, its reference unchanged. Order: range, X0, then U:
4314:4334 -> -0.30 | 0.3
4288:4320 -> 0.42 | -0.4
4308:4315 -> 0.81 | -0.8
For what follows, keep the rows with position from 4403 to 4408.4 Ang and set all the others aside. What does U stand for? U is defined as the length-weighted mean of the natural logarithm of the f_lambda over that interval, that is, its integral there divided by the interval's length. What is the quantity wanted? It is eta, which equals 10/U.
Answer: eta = 3.85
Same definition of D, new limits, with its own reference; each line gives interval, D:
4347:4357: 4356.45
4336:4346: 4336.43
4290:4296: 4295.68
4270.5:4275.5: 4271.03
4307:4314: 4313.53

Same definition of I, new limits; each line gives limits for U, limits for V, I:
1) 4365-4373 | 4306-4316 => 12.7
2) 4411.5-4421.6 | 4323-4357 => 13.4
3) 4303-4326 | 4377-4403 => 12.7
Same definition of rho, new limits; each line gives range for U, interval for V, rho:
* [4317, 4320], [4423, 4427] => 0.70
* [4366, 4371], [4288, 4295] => 0.57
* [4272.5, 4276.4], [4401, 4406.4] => 0.66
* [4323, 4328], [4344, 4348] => 0.63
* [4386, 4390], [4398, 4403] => 0.66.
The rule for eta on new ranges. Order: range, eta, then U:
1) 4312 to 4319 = 4.00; 2.50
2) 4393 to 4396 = 3.91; 2.56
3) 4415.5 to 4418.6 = 3.75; 2.67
